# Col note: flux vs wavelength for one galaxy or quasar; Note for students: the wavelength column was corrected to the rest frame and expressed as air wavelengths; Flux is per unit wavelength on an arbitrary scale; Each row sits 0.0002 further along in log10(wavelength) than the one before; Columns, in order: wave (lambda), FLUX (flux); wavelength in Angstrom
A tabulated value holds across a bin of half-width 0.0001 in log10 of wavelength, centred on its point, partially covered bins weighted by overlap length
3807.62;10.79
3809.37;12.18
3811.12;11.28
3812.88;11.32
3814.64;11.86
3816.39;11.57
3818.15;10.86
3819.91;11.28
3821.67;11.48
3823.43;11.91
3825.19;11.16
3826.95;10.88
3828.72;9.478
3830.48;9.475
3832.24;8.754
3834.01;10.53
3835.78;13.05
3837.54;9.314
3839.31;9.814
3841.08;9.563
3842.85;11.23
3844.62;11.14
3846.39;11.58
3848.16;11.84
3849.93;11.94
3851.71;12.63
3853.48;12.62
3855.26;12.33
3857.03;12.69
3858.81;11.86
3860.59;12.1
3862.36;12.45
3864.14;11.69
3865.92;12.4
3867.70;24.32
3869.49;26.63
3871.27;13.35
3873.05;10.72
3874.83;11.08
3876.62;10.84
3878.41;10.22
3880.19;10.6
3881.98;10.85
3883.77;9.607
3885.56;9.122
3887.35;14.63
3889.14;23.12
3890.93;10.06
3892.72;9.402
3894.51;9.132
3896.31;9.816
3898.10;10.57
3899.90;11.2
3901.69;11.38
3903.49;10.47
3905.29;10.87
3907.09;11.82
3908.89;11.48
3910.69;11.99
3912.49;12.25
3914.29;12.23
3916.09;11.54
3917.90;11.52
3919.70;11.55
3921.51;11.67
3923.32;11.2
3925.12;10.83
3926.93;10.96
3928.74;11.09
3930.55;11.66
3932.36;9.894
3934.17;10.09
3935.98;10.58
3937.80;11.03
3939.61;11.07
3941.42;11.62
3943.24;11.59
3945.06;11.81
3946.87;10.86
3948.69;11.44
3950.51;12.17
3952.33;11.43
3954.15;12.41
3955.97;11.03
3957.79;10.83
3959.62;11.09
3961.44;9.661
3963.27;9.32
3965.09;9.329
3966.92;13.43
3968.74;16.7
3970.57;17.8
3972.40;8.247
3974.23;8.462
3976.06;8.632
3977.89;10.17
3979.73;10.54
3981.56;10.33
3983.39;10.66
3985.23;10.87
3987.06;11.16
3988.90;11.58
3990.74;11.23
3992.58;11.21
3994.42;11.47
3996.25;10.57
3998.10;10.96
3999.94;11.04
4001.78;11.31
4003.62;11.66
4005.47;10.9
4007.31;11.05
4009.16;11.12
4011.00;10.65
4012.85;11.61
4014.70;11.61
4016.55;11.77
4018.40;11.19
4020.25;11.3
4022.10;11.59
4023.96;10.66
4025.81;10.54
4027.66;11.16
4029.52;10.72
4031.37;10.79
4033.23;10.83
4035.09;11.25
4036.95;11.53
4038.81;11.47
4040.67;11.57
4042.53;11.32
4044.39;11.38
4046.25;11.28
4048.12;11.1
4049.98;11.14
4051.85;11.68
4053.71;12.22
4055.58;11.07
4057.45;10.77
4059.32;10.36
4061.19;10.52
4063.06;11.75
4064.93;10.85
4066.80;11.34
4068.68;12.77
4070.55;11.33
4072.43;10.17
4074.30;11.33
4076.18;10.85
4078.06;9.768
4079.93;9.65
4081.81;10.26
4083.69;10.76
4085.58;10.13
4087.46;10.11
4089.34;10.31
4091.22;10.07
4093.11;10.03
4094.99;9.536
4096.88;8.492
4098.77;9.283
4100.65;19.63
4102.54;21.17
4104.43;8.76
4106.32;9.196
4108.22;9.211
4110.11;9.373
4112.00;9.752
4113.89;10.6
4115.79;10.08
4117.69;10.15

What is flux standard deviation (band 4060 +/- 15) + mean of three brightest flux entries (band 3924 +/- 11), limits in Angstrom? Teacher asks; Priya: 12.5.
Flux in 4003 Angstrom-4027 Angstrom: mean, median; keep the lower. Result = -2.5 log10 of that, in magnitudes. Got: -2.62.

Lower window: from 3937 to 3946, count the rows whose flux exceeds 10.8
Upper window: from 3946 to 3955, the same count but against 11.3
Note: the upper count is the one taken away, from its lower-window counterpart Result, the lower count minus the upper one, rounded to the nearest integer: 1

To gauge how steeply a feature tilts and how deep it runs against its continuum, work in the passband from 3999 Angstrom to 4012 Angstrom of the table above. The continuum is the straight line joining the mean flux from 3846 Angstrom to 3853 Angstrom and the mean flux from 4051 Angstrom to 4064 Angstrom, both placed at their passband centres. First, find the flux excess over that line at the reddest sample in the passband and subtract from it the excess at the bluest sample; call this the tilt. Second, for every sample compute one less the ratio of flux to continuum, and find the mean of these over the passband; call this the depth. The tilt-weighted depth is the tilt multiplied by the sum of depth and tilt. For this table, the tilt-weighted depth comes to 0.11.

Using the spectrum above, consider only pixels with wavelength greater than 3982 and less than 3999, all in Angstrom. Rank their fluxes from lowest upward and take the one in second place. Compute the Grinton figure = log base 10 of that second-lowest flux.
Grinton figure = 1.03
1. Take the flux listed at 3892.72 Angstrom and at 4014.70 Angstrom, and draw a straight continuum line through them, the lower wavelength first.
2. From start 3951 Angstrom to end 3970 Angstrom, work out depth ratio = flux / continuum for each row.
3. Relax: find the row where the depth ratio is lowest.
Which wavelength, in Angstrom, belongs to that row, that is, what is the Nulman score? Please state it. 3965.09 Angstrom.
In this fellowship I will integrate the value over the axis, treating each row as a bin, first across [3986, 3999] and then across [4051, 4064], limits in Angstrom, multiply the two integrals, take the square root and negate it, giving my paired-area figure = -145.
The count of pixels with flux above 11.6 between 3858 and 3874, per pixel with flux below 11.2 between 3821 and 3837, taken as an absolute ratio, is 1.3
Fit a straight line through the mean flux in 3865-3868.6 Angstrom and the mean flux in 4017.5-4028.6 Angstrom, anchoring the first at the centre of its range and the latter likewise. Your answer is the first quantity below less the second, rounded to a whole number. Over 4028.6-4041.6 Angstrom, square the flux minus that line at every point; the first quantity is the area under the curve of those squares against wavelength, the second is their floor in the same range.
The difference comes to 9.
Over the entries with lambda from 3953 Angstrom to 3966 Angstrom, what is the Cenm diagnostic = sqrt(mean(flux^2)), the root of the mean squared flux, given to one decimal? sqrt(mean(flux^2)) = 10.6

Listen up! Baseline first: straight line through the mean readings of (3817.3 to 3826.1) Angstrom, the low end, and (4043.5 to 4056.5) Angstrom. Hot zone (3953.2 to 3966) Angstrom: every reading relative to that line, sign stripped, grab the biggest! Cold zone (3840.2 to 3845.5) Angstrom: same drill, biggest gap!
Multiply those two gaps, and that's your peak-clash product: 3.7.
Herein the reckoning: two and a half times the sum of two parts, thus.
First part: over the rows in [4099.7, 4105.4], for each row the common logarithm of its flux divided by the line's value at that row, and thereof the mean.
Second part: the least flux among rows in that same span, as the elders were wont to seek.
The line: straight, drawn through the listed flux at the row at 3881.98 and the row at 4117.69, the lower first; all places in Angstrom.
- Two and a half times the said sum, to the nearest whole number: 22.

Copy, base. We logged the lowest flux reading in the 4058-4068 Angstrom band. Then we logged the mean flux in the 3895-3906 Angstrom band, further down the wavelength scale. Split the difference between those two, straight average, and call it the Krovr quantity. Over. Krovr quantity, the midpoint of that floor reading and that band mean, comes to 10.5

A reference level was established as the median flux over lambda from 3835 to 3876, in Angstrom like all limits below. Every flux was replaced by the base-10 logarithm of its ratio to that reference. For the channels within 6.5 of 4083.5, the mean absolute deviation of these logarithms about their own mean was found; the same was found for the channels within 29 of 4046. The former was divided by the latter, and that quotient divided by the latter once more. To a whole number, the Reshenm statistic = 49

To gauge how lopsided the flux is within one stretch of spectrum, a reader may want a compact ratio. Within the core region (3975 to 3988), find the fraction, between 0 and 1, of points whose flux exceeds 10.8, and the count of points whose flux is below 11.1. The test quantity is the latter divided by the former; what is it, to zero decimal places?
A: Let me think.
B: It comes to 21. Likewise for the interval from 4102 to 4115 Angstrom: 42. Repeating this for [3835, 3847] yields 5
